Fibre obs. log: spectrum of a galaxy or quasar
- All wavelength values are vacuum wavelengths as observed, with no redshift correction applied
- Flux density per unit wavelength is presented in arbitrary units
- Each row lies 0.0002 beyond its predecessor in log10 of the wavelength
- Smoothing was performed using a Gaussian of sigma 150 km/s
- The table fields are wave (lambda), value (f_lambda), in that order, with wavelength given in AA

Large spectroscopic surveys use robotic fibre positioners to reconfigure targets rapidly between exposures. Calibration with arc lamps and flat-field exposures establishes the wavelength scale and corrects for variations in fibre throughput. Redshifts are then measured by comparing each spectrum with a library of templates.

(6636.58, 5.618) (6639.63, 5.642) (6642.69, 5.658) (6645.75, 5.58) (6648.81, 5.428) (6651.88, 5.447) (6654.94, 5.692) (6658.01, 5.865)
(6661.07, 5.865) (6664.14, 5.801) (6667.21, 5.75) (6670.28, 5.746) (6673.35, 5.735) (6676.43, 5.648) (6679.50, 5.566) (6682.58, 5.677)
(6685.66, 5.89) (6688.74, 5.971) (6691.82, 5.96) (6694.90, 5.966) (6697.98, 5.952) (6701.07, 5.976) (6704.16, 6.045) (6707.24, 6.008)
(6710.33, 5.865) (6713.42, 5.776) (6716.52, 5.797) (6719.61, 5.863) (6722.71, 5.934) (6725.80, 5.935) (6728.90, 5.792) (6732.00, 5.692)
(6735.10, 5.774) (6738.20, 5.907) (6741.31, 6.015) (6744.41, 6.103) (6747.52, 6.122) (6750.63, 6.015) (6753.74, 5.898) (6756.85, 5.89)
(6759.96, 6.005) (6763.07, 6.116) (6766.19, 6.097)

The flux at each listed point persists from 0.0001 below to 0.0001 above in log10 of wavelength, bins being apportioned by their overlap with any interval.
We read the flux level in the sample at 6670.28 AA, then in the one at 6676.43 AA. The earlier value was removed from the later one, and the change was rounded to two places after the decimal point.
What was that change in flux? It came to -0.10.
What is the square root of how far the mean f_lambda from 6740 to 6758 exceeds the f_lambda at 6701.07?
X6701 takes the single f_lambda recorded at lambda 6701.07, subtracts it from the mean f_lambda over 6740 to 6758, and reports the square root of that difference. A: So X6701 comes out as 0.18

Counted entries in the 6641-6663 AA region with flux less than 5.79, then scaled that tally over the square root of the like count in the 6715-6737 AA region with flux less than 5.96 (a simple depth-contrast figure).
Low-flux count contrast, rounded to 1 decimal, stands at 1.9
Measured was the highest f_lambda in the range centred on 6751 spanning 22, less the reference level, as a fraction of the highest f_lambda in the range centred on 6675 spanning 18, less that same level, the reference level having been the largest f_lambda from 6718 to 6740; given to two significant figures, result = -1.0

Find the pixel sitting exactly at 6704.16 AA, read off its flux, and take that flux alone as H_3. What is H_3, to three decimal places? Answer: 6.045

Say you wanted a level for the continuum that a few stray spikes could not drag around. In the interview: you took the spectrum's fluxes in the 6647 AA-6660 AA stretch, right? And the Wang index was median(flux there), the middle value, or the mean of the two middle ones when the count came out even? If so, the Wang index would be 5.57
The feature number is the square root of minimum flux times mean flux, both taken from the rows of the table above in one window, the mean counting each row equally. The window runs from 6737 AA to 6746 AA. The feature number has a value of 5.96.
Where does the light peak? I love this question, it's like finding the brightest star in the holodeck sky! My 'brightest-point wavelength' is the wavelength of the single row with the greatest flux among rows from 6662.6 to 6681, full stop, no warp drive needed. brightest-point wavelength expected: 6664.14 AA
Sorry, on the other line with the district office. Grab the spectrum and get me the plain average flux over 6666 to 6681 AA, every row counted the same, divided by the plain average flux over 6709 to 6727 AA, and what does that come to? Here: 0.971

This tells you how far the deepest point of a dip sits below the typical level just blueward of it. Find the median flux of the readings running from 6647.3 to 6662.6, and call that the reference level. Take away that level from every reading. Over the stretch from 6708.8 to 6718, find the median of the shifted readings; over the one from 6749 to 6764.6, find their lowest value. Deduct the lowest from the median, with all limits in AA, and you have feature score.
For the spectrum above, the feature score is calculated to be -0.1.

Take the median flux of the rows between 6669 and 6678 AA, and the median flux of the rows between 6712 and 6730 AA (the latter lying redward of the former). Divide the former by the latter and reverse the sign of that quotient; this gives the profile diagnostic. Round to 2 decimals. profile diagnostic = -0.98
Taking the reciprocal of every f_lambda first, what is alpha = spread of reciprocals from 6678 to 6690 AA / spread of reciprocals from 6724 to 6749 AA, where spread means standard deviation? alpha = 1.2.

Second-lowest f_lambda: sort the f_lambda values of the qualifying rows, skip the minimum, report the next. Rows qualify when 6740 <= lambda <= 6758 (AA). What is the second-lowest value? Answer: 5.898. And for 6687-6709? 5.96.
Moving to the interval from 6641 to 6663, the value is 5.447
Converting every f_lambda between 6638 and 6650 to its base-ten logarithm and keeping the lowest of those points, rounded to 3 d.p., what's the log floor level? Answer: 0.735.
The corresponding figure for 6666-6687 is 0.746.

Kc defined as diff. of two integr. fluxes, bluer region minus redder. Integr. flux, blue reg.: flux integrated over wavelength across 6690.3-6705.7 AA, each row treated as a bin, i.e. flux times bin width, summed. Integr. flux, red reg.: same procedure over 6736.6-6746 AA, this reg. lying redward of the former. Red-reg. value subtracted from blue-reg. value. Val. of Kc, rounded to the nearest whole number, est 36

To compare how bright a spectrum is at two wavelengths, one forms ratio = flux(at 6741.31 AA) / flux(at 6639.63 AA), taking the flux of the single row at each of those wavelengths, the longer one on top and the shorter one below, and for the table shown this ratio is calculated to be 1.066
